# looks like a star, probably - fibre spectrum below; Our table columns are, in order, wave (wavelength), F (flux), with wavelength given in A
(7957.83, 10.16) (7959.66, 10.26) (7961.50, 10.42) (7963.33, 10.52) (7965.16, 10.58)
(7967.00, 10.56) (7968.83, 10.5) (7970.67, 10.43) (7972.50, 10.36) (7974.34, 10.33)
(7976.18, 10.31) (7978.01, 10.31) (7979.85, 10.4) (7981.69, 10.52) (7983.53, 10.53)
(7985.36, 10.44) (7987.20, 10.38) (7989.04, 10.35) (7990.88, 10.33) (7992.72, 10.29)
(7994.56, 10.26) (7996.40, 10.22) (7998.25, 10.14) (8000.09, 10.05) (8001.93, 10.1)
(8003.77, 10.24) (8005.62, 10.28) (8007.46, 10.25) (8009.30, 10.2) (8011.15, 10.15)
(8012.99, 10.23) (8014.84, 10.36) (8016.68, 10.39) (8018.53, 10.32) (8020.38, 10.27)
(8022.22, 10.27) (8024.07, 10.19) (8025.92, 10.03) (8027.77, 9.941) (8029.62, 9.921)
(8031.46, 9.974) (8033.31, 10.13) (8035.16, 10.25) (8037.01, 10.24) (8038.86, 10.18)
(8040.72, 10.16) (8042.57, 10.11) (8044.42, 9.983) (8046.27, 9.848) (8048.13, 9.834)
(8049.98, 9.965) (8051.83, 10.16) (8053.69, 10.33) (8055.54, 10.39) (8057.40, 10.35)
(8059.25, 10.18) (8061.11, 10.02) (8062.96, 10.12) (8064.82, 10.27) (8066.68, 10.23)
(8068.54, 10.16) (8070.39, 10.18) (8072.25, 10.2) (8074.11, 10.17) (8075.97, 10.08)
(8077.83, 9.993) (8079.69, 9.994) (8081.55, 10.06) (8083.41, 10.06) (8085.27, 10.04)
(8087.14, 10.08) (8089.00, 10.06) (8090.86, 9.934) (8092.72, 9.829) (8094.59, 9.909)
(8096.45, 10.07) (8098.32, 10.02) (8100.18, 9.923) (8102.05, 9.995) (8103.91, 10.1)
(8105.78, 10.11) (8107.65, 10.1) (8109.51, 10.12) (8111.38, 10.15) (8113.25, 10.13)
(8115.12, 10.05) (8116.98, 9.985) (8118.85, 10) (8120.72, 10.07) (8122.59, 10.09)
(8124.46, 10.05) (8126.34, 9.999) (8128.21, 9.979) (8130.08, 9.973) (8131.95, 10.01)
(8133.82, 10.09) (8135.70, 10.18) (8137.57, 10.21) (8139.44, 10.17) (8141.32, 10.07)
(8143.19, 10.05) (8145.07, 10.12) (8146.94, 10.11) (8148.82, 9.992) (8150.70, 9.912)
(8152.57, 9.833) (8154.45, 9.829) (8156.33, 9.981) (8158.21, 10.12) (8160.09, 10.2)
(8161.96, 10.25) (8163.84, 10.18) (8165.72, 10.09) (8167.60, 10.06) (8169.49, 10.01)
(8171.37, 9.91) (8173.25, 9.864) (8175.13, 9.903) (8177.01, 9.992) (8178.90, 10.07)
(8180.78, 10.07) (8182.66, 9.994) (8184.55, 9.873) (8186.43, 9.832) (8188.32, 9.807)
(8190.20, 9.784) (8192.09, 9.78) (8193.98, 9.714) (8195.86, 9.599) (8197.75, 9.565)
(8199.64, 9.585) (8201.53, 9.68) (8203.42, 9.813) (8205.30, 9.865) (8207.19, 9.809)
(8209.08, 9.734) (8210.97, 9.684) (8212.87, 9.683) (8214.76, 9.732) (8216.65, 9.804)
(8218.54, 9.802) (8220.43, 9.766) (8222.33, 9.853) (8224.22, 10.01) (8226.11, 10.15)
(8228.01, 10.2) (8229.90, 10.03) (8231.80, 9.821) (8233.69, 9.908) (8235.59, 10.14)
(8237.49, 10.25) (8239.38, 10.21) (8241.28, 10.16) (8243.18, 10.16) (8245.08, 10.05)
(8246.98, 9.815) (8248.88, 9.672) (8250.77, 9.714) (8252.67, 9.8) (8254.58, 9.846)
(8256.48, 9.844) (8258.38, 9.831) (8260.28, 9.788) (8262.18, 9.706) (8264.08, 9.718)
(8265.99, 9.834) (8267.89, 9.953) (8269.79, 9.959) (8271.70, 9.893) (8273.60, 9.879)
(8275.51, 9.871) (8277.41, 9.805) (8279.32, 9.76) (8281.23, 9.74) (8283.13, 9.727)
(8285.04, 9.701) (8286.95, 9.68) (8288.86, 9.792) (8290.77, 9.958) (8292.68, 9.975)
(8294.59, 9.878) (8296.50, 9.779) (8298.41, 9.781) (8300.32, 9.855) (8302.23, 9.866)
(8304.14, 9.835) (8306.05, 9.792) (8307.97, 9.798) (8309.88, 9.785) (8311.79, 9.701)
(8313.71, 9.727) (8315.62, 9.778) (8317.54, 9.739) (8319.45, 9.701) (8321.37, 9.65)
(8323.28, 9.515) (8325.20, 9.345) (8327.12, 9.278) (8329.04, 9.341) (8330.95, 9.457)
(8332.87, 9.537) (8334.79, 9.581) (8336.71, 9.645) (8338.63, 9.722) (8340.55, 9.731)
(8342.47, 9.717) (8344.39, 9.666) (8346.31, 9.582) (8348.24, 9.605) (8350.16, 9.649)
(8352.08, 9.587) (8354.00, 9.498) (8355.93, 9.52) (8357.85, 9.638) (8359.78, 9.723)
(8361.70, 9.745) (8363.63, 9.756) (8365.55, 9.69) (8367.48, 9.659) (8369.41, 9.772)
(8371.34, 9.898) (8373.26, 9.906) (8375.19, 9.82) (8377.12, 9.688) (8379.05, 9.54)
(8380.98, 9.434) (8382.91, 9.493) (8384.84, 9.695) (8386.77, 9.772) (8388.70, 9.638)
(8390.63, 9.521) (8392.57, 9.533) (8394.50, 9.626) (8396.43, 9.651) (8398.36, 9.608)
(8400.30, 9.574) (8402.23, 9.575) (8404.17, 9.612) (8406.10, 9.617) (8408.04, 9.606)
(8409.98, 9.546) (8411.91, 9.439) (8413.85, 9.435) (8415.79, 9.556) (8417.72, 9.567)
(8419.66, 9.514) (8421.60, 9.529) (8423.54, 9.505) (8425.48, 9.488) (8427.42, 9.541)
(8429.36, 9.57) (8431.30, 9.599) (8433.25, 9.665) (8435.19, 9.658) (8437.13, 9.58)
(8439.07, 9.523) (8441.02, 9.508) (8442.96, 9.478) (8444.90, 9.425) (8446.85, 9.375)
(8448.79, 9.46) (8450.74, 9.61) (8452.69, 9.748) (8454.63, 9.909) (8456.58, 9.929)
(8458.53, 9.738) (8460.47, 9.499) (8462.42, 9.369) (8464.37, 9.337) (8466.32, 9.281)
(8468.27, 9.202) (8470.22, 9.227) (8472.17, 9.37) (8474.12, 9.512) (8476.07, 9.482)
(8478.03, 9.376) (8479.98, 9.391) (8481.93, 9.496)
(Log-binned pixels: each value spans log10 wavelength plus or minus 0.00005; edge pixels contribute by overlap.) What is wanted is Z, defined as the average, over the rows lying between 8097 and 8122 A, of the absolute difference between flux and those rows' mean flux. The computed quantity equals 0.058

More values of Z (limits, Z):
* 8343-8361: 0.055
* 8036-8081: 0.114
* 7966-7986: 0.077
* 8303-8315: 0.039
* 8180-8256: 0.152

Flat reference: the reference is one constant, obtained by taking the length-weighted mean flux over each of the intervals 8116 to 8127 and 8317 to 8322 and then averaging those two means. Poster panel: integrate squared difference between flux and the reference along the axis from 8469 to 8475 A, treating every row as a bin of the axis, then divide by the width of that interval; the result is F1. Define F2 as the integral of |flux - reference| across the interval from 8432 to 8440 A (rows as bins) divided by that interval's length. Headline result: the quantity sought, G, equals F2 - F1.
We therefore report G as 0.0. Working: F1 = 0.27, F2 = 0.26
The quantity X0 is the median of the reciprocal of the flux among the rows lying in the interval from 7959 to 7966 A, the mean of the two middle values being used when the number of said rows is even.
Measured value 0.096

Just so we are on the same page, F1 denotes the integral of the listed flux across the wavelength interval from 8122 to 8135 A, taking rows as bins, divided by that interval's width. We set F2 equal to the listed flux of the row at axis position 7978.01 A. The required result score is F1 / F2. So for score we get 0.97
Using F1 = 10.02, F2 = 10.31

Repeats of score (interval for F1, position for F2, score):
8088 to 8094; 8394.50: 1.03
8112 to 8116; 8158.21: 1.00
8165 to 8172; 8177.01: 1.00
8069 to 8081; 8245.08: 1.01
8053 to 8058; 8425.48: 1.09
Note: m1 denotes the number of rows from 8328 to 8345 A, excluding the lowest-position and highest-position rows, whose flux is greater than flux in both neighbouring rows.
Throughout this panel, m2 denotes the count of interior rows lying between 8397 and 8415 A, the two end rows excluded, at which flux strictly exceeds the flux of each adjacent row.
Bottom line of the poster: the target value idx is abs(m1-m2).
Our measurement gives 0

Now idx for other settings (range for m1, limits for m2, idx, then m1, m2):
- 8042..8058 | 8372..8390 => 0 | 1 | 1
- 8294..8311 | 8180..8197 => 2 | 2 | 0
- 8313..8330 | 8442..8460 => 0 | 1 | 1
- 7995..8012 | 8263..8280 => 0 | 1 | 1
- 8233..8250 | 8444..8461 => 0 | 1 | 1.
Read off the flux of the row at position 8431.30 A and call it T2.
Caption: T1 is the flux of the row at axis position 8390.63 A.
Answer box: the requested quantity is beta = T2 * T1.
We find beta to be 91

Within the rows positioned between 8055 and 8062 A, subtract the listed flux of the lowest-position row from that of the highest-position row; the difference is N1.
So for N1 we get -0.37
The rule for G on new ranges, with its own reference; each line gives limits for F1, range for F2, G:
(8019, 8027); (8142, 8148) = 0.1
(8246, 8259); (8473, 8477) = 0.4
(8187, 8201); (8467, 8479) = 0.5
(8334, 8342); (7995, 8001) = 0.2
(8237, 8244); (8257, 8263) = 0.0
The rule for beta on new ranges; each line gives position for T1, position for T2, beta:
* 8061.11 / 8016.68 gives 104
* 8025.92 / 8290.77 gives 100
